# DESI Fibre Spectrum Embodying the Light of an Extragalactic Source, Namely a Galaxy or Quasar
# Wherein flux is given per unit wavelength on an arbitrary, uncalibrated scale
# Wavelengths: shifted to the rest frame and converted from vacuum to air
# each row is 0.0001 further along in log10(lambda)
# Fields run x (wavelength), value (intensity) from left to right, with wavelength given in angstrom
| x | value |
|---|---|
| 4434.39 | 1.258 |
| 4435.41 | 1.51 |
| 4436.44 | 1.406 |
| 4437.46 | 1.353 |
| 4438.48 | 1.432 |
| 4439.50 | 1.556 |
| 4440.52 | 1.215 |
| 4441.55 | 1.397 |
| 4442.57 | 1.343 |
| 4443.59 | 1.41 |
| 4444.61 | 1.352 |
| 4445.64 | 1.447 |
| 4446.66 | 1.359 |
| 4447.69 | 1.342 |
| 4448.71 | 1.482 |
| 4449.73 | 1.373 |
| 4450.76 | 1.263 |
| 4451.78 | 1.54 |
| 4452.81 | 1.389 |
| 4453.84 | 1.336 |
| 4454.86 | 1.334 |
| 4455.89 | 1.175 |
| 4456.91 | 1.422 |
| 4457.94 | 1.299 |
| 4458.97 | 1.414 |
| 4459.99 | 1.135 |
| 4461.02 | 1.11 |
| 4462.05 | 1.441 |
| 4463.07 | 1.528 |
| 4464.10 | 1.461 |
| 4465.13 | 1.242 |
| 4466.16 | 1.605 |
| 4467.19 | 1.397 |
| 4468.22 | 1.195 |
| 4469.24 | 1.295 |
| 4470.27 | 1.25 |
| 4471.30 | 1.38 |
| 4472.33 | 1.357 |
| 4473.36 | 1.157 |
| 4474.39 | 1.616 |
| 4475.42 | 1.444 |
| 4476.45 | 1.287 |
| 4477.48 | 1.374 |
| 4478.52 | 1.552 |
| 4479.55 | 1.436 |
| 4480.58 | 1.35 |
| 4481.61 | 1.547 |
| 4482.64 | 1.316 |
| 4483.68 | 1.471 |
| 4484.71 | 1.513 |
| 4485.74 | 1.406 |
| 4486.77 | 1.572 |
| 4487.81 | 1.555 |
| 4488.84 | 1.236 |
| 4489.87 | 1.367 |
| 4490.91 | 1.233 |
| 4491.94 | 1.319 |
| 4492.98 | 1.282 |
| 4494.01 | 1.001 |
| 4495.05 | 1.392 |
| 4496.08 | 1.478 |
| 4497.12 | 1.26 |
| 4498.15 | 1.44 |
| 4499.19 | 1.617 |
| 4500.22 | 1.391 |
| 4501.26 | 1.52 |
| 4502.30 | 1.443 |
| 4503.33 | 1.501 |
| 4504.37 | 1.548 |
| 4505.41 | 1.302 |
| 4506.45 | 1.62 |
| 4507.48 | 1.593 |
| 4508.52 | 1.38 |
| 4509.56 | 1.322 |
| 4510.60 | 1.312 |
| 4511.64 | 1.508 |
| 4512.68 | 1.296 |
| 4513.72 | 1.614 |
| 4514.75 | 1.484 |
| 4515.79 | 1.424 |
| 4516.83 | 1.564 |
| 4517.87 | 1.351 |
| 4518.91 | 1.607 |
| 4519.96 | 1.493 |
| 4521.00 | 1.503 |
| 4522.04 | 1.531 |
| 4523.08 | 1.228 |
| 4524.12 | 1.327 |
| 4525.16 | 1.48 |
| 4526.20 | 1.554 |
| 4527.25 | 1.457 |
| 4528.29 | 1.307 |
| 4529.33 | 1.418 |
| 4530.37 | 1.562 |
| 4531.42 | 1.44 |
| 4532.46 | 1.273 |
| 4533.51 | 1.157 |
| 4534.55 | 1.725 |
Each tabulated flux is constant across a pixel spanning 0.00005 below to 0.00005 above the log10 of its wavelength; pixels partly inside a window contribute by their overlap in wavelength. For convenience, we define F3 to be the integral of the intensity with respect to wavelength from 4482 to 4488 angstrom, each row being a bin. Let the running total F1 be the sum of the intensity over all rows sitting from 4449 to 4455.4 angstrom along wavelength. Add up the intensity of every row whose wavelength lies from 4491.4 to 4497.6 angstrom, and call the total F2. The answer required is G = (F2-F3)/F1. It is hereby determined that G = -0.131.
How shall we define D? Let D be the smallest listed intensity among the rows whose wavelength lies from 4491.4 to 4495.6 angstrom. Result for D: 1.001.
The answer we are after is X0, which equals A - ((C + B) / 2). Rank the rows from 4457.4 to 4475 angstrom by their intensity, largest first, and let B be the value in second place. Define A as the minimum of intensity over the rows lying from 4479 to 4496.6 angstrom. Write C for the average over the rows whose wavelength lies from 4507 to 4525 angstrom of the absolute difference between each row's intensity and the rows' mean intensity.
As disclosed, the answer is 0.15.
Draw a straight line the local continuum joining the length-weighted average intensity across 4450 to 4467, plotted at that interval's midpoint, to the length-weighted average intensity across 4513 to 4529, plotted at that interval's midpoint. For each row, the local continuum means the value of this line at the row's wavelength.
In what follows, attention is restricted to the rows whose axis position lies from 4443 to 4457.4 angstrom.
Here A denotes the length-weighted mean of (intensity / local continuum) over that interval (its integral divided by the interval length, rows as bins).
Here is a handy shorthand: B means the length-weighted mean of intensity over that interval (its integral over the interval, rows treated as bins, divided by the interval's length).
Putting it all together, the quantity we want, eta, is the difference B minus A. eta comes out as 0.35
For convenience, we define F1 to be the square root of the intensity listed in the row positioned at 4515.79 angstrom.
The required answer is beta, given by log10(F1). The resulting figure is 0.077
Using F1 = 1.19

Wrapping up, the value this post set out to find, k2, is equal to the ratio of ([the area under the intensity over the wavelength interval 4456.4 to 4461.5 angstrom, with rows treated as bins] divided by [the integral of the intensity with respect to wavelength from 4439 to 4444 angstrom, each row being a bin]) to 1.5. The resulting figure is 0.628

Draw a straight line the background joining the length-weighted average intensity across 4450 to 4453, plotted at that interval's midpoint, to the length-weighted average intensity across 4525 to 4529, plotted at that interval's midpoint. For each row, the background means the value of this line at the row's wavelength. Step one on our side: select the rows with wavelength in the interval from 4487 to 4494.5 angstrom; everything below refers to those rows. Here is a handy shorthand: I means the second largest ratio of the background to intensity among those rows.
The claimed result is 1.15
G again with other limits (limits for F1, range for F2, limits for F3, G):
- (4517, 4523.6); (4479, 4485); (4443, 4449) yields 0.030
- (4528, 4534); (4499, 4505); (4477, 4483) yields 0.053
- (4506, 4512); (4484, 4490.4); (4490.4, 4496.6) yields 0.078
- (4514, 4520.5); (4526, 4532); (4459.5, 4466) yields 0.007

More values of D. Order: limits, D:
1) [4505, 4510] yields 1.302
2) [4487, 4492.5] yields 1.233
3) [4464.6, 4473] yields 1.195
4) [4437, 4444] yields 1.215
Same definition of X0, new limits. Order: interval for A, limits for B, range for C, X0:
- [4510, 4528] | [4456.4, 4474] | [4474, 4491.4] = 0.41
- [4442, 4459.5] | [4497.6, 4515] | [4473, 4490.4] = 0.31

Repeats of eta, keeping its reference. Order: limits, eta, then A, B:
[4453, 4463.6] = 0.35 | 0.975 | 1.32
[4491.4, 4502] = 0.41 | 0.966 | 1.37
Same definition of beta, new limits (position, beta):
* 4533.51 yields 0.032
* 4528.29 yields 0.058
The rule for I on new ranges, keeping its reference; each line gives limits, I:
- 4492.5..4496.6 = 1.11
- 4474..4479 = 1.03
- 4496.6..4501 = 1.03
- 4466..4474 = 1.18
